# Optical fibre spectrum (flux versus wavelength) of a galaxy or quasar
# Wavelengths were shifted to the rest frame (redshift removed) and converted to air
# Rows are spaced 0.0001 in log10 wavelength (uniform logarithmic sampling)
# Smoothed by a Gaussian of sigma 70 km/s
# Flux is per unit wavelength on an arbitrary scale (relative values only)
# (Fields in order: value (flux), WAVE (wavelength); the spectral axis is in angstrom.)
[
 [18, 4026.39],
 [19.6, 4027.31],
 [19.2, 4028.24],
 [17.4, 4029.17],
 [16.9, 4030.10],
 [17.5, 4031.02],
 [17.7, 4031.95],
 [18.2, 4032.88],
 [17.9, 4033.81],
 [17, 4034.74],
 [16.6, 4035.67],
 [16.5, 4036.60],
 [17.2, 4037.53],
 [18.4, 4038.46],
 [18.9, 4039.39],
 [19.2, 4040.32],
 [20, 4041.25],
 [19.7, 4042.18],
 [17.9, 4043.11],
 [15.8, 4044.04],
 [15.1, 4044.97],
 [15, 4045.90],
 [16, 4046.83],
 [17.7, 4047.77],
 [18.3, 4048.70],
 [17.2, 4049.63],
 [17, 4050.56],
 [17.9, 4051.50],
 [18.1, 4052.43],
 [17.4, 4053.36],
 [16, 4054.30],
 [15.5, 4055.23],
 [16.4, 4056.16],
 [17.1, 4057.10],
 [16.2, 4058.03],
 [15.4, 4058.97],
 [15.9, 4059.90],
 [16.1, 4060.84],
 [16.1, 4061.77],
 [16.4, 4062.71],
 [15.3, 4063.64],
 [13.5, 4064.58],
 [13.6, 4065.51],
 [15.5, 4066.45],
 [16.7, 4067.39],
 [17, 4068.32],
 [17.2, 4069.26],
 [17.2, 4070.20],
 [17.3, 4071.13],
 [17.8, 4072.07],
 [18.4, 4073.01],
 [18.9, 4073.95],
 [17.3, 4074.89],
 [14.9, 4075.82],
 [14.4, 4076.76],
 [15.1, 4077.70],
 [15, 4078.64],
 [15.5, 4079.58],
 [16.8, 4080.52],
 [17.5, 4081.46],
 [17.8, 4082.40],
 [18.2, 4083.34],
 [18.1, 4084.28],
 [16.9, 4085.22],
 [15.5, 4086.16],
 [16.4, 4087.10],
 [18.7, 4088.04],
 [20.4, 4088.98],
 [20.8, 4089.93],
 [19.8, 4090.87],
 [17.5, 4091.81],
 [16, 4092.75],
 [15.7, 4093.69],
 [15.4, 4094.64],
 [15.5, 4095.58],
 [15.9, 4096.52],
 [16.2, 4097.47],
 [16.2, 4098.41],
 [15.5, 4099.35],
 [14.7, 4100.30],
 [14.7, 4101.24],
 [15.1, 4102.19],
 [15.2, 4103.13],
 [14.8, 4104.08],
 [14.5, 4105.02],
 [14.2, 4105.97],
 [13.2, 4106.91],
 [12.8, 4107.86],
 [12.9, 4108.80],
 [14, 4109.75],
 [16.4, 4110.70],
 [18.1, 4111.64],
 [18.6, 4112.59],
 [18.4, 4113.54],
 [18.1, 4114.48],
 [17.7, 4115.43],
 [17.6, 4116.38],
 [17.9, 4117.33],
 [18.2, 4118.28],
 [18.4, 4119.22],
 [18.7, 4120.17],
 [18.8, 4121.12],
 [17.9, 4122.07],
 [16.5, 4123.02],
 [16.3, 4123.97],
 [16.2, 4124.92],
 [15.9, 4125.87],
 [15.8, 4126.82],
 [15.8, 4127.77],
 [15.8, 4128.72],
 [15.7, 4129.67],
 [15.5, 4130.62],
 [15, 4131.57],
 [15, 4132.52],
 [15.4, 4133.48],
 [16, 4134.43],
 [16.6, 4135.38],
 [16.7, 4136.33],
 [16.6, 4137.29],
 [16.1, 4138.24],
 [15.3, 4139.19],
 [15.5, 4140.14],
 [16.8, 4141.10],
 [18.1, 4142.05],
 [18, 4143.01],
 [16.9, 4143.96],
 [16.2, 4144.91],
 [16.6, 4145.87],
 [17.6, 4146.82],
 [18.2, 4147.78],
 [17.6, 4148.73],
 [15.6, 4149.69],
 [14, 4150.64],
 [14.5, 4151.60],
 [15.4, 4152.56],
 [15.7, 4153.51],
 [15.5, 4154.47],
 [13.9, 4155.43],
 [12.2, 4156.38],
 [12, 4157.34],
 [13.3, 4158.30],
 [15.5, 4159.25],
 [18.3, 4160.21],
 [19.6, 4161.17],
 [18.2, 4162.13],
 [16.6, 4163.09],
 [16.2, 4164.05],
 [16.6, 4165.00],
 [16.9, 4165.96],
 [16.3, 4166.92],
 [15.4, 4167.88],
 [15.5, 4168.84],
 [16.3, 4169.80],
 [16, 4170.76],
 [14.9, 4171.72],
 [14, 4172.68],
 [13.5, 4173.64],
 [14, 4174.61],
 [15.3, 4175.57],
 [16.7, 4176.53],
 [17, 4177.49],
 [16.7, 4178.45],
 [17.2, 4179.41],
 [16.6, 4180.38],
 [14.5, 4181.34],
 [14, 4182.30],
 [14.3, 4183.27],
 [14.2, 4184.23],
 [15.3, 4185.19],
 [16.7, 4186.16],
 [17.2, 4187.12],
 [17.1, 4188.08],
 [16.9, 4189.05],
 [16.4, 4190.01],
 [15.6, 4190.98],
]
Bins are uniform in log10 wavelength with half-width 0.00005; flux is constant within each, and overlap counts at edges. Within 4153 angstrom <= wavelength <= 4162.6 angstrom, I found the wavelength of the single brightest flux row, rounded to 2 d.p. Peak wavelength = 4161.17 angstrom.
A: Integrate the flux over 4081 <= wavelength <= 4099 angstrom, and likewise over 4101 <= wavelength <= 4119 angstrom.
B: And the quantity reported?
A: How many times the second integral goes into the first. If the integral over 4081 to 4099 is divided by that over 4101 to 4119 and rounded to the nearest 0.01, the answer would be 1.08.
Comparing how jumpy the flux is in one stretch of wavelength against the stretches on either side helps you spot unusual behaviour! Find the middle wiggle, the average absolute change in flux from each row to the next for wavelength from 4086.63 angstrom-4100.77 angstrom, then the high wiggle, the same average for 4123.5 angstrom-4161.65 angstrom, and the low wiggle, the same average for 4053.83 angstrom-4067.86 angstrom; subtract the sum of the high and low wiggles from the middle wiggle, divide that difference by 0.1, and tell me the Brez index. -6.4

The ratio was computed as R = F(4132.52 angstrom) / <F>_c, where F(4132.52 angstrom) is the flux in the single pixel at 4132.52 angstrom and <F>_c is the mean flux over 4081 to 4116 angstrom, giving 0.91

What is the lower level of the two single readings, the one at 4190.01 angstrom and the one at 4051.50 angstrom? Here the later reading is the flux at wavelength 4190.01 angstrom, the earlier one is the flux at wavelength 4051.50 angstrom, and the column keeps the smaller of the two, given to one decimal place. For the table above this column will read 16.4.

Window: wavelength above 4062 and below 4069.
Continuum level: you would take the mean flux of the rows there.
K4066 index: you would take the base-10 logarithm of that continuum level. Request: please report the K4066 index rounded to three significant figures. 1.19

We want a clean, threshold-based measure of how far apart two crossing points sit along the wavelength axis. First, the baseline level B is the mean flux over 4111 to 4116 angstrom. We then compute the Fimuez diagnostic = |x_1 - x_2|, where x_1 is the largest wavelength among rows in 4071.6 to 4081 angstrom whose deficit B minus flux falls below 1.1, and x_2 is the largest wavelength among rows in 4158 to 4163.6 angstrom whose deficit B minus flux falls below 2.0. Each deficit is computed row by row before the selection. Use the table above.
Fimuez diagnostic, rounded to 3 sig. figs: 88.2 angstrom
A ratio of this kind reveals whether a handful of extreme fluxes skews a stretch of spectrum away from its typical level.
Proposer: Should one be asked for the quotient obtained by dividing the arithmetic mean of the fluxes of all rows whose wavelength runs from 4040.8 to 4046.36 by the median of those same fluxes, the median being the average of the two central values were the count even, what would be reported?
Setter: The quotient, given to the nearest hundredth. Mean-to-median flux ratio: 1.02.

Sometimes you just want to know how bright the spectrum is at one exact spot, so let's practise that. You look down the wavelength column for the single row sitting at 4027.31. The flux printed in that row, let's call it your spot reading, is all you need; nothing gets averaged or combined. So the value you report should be 19.6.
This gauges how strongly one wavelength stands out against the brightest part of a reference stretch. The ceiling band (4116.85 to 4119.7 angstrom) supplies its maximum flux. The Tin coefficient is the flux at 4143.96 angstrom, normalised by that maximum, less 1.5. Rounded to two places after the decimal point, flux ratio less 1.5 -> -0.58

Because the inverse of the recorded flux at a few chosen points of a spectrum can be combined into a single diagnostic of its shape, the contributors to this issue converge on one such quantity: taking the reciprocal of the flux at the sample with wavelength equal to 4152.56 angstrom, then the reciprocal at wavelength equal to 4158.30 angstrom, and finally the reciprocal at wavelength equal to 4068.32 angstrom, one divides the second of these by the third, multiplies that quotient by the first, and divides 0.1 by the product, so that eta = 1.2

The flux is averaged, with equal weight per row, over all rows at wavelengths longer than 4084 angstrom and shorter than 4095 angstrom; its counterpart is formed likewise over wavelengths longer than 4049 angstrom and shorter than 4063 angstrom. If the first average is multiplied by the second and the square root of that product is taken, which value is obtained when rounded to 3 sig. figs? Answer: 17.1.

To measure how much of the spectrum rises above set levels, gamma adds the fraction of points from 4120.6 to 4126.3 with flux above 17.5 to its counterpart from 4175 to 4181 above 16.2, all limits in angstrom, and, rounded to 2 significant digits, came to 1.2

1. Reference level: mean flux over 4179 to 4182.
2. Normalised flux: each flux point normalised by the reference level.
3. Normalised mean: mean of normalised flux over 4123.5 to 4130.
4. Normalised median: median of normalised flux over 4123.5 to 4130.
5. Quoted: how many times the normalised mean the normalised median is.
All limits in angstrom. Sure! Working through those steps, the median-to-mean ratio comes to 0.99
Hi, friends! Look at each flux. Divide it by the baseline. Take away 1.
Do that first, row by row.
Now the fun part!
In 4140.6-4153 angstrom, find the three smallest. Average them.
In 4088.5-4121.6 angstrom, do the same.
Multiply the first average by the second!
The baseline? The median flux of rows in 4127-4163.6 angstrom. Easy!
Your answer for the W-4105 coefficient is 0.013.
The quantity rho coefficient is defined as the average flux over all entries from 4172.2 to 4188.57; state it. 15.5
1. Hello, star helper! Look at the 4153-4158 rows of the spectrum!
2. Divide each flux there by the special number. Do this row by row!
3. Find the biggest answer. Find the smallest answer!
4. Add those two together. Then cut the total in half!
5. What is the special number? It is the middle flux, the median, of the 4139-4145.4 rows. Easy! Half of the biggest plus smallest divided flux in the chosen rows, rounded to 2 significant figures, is 0.82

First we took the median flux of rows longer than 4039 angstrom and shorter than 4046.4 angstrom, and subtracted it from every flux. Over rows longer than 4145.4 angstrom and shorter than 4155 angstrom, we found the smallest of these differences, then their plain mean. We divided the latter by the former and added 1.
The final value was 1.53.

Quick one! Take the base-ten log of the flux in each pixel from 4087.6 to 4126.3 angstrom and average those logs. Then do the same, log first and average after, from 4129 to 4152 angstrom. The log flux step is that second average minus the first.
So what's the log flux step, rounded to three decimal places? -0.007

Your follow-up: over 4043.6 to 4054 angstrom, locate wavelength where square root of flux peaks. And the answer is 4048.70 angstrom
